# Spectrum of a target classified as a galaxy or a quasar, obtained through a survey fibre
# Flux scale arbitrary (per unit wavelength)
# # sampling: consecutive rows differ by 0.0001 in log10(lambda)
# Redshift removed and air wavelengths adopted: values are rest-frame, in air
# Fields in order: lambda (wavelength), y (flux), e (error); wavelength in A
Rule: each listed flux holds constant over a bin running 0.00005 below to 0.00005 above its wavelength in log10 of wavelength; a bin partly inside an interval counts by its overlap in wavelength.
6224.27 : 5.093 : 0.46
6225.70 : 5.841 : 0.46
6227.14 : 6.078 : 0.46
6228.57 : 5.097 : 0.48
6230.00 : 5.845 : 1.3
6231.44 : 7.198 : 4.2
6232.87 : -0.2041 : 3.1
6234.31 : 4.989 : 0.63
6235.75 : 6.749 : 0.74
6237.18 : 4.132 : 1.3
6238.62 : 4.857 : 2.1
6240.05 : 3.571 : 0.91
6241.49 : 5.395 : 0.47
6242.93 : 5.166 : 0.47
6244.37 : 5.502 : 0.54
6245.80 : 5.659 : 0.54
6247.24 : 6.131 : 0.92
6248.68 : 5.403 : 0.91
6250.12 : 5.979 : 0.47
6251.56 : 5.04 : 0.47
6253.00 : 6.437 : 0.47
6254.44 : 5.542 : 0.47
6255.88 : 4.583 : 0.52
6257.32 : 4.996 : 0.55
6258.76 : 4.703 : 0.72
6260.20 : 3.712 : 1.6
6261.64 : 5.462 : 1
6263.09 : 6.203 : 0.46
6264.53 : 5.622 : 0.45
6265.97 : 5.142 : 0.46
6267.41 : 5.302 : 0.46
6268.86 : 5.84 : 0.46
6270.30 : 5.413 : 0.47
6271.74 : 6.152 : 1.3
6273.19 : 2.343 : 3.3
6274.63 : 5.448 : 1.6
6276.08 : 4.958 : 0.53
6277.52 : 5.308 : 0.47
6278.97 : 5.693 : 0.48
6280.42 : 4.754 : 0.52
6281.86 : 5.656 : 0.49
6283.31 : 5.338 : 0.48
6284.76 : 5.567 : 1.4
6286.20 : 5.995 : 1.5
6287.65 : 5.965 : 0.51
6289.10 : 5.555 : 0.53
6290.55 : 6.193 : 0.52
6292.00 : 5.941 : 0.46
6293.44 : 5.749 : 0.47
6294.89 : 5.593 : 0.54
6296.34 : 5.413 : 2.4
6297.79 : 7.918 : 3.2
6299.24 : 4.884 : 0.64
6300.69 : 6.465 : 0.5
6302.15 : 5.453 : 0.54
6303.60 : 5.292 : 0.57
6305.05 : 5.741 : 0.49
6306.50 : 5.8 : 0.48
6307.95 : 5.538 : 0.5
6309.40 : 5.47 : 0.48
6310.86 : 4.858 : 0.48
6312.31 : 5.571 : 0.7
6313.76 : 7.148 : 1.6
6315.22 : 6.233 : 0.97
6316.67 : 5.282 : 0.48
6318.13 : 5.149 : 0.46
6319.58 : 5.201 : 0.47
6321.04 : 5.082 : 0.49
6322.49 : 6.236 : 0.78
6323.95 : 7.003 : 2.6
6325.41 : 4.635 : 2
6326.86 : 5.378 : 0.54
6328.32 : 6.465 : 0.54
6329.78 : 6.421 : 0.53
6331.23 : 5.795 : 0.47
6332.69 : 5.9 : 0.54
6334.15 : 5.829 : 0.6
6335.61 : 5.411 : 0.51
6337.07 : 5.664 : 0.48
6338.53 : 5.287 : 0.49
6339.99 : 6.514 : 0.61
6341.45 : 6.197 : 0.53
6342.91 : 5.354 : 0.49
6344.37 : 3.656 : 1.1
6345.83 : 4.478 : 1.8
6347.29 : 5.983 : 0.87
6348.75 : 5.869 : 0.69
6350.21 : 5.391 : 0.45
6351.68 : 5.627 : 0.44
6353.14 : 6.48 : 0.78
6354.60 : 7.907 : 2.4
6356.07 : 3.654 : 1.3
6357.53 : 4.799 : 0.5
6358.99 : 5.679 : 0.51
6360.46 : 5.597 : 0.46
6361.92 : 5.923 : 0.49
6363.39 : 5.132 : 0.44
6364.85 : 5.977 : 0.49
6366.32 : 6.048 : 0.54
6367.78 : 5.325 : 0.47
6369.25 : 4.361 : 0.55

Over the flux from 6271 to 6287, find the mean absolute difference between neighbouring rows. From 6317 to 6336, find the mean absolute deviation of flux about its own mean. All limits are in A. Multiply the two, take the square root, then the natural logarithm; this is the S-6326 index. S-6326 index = -0.3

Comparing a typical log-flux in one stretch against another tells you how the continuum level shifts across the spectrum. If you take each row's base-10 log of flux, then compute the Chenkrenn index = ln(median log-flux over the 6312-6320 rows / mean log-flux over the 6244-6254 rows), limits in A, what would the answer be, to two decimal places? -0.03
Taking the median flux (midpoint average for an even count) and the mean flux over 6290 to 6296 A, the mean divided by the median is 1.00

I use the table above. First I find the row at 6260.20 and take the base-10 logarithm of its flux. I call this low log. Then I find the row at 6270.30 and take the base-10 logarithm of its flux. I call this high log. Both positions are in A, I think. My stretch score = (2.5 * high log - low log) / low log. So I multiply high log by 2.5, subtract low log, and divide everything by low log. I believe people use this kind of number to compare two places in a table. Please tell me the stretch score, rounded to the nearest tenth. 2.2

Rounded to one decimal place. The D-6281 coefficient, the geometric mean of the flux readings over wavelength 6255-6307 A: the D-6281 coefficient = 5.4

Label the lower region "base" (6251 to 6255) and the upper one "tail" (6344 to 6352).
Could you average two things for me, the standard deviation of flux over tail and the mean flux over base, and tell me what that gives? 3.3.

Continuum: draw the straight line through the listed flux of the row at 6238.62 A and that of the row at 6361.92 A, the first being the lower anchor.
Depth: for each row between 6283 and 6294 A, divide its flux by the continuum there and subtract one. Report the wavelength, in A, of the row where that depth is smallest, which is 6283.31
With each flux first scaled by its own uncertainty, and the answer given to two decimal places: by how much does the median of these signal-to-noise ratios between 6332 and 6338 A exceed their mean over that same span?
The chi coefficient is 0.01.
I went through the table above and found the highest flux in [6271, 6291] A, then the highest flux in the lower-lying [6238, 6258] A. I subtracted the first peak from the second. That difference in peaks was 0.24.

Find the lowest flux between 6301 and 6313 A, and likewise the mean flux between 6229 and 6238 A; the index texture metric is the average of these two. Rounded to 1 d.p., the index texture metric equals 4.8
